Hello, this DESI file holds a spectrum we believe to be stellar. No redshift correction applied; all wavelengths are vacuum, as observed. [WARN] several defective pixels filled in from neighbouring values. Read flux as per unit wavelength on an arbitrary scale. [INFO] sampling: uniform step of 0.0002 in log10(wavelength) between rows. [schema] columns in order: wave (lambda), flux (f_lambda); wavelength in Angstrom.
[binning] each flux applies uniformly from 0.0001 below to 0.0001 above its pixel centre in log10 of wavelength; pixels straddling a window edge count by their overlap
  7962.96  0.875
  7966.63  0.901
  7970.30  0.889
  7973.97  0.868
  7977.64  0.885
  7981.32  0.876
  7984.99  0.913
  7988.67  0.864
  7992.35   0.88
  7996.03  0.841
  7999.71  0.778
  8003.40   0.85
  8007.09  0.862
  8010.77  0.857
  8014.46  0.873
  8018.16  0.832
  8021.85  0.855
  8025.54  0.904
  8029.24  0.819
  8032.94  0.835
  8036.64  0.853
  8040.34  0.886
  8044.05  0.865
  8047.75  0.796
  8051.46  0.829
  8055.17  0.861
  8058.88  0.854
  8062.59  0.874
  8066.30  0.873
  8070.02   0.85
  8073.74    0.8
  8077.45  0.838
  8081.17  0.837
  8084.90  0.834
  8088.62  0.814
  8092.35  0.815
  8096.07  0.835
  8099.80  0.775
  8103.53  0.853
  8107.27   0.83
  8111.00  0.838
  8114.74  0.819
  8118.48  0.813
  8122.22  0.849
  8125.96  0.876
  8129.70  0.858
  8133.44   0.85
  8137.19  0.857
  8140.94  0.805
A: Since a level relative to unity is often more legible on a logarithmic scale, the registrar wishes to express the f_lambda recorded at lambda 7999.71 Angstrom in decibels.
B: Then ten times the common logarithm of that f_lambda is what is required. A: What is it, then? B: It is -1.09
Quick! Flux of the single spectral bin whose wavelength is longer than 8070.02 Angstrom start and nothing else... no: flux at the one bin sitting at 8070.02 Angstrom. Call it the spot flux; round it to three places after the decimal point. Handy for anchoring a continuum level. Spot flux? 0.850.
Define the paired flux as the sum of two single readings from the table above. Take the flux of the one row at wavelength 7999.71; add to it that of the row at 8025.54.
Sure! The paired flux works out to 1.68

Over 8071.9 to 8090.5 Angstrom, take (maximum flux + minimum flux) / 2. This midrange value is 0.819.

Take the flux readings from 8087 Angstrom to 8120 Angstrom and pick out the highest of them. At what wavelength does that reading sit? 8103.53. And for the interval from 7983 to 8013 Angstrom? 7984.99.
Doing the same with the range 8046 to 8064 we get 8062.59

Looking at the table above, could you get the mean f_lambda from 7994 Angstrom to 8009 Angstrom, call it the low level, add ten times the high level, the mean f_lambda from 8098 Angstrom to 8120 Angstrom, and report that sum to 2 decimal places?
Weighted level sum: 9.05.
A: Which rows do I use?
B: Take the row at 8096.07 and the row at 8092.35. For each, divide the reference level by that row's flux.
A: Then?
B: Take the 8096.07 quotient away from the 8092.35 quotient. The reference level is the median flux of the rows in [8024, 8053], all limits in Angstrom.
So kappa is 0.02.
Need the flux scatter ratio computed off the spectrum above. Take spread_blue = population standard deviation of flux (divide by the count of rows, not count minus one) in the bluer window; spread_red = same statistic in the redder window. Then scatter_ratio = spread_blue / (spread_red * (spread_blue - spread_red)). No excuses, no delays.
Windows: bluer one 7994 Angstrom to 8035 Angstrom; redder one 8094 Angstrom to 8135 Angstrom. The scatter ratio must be 249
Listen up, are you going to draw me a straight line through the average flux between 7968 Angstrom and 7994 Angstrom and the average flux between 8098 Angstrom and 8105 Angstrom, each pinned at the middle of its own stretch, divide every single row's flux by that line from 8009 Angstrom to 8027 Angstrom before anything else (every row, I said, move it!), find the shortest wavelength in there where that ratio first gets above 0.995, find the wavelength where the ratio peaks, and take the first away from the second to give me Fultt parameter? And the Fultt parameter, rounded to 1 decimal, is 11.1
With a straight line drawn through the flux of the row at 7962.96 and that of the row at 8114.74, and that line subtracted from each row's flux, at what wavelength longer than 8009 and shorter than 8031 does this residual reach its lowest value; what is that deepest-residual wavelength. 8029.24 Angstrom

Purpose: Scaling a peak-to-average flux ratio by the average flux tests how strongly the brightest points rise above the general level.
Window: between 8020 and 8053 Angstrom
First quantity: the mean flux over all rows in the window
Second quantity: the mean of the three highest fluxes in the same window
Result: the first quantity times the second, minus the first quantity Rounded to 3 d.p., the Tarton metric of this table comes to -0.098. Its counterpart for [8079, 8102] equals -0.135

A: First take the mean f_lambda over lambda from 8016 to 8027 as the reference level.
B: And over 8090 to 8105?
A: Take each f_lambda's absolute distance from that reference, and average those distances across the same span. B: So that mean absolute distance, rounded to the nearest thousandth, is 0.044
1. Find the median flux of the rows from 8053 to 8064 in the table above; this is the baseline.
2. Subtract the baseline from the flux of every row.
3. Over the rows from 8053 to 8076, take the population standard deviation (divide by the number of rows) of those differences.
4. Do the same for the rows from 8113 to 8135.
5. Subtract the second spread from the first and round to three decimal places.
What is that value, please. 0.003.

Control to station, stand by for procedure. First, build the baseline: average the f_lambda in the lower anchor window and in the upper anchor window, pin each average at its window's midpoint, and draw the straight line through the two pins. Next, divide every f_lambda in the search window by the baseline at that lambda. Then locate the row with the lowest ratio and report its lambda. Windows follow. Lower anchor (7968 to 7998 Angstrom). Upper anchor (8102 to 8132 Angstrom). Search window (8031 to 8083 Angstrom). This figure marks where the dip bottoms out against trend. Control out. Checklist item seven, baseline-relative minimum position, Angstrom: 8047.75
